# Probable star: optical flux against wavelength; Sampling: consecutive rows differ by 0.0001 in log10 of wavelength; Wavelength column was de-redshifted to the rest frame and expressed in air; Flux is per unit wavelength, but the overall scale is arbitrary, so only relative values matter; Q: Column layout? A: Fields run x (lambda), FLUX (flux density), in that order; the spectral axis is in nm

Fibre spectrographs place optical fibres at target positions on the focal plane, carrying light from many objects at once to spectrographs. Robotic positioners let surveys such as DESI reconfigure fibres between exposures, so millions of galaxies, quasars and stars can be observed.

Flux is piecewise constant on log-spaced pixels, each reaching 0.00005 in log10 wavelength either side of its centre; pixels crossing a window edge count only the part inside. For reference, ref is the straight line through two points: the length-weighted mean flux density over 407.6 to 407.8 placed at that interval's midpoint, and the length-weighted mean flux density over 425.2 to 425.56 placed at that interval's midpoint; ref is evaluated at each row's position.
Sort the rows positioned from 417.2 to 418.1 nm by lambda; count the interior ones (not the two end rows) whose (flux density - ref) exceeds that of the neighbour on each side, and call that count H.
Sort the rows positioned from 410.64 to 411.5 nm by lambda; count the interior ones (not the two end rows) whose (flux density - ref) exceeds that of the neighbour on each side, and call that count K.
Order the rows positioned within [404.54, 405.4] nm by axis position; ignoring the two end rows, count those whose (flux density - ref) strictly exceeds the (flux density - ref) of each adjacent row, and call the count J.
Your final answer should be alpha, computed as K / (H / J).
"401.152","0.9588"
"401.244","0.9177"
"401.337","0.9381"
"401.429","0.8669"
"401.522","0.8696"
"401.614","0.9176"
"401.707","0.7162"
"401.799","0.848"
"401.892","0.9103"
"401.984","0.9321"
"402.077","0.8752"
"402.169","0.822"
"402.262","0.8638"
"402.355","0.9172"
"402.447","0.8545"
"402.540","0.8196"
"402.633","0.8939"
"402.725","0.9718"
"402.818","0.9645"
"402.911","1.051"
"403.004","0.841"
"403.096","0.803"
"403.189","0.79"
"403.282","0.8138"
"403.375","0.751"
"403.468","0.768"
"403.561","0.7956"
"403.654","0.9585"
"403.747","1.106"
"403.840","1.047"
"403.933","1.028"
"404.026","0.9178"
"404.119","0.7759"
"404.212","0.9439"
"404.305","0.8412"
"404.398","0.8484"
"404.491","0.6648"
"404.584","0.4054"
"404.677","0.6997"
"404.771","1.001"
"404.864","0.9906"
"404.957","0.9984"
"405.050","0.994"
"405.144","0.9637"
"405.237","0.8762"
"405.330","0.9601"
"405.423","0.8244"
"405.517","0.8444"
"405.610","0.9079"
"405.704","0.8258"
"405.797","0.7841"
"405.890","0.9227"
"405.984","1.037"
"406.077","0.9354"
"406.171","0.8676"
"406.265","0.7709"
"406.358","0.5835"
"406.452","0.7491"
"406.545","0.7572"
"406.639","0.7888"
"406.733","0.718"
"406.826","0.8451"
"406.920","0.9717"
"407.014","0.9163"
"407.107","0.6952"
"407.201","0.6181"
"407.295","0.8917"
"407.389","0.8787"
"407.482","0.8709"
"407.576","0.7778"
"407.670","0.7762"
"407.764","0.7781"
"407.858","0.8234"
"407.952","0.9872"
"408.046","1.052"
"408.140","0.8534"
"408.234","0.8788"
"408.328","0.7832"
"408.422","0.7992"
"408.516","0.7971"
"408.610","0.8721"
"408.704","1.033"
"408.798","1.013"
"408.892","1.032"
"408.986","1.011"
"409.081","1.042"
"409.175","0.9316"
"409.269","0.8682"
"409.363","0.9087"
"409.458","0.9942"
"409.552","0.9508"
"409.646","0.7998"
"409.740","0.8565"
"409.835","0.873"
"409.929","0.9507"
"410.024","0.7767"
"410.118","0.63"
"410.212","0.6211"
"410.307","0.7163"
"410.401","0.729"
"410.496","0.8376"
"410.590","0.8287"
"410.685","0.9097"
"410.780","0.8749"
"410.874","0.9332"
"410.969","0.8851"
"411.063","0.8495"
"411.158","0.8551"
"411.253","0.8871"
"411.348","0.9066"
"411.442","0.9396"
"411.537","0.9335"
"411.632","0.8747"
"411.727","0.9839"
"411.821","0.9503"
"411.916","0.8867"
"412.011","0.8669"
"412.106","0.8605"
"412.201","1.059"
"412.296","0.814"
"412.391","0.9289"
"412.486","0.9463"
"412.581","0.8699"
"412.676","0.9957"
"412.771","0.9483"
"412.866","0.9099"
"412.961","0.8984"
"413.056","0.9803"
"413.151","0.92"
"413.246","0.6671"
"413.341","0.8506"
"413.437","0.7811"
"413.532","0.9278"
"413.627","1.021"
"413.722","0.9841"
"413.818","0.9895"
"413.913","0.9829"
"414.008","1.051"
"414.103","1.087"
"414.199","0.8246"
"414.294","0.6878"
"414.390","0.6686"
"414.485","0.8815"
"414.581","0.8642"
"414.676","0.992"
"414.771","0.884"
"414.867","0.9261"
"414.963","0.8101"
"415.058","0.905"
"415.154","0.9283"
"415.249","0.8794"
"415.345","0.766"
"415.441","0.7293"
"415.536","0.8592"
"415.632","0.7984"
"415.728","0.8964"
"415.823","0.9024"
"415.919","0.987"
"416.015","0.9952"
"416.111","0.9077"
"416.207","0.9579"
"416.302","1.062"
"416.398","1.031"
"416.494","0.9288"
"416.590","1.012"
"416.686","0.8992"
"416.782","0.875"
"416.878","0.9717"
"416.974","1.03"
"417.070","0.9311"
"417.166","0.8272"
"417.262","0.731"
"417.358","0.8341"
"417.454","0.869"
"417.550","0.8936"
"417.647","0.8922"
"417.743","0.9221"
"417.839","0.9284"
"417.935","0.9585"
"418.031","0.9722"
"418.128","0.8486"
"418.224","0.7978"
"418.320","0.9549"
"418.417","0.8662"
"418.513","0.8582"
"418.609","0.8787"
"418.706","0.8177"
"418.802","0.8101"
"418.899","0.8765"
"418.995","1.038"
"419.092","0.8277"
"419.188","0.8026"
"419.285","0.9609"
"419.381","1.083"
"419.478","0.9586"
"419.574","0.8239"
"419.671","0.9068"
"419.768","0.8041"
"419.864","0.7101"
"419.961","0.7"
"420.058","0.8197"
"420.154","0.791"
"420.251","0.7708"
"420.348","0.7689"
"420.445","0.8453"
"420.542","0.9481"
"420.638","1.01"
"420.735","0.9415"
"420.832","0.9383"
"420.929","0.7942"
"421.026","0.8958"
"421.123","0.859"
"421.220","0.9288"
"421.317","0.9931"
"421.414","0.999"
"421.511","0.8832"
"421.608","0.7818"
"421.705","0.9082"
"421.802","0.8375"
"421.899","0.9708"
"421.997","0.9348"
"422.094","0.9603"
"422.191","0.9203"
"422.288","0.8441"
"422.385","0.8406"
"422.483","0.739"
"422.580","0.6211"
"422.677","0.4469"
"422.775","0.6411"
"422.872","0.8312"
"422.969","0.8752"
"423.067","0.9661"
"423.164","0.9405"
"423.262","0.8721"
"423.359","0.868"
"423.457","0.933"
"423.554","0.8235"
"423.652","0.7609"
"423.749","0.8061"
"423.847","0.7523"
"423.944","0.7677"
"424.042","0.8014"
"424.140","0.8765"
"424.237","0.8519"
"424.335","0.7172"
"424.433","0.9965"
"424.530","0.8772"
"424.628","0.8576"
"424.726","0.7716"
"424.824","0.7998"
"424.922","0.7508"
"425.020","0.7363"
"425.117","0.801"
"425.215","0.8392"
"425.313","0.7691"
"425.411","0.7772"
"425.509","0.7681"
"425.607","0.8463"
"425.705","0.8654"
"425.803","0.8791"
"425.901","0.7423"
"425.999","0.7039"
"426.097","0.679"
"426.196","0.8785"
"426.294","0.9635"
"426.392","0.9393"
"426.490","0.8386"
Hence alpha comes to 2.0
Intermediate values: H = 1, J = 2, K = 1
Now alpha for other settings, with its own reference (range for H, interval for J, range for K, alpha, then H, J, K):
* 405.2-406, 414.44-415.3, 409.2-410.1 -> 3.0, 2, 3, 2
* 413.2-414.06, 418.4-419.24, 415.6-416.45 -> 1.3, 3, 2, 2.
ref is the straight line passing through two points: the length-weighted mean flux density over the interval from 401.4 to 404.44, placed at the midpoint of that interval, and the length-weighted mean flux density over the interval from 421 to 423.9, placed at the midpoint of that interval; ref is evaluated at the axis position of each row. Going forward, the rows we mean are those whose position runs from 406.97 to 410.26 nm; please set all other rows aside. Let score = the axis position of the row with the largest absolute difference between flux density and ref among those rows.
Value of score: 407.201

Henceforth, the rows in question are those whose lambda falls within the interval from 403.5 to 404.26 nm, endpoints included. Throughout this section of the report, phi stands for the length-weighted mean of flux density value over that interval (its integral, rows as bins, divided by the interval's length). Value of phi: 0.94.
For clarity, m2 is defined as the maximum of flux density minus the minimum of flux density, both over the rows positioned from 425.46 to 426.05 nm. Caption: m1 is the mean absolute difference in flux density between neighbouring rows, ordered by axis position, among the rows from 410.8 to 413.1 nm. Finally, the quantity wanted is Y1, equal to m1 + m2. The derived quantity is 0.24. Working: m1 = 0.062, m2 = 0.18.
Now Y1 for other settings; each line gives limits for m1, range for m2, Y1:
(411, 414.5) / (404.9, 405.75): 0.26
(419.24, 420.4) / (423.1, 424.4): 0.30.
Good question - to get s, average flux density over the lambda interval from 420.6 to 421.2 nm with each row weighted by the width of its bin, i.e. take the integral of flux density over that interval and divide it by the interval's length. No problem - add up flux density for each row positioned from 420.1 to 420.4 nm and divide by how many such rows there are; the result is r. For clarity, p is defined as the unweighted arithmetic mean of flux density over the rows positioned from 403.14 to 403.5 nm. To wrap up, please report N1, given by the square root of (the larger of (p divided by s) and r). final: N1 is 0.93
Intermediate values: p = 0.78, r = 0.78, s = 0.905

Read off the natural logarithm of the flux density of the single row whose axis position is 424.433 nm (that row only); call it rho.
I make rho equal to 0.00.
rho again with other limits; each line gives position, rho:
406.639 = -0.24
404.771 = 0.00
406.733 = -0.33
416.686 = -0.11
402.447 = -0.16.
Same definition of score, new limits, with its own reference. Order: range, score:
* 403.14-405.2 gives 404.584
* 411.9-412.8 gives 412.201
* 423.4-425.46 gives 424.433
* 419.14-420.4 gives 419.381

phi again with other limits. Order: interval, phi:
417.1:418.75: 0.87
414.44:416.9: 0.91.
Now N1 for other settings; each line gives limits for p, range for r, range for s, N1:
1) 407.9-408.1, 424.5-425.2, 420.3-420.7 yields 1.07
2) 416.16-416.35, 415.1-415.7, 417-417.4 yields 1.10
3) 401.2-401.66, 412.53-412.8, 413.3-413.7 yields 1.00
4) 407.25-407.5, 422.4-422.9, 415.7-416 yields 0.97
